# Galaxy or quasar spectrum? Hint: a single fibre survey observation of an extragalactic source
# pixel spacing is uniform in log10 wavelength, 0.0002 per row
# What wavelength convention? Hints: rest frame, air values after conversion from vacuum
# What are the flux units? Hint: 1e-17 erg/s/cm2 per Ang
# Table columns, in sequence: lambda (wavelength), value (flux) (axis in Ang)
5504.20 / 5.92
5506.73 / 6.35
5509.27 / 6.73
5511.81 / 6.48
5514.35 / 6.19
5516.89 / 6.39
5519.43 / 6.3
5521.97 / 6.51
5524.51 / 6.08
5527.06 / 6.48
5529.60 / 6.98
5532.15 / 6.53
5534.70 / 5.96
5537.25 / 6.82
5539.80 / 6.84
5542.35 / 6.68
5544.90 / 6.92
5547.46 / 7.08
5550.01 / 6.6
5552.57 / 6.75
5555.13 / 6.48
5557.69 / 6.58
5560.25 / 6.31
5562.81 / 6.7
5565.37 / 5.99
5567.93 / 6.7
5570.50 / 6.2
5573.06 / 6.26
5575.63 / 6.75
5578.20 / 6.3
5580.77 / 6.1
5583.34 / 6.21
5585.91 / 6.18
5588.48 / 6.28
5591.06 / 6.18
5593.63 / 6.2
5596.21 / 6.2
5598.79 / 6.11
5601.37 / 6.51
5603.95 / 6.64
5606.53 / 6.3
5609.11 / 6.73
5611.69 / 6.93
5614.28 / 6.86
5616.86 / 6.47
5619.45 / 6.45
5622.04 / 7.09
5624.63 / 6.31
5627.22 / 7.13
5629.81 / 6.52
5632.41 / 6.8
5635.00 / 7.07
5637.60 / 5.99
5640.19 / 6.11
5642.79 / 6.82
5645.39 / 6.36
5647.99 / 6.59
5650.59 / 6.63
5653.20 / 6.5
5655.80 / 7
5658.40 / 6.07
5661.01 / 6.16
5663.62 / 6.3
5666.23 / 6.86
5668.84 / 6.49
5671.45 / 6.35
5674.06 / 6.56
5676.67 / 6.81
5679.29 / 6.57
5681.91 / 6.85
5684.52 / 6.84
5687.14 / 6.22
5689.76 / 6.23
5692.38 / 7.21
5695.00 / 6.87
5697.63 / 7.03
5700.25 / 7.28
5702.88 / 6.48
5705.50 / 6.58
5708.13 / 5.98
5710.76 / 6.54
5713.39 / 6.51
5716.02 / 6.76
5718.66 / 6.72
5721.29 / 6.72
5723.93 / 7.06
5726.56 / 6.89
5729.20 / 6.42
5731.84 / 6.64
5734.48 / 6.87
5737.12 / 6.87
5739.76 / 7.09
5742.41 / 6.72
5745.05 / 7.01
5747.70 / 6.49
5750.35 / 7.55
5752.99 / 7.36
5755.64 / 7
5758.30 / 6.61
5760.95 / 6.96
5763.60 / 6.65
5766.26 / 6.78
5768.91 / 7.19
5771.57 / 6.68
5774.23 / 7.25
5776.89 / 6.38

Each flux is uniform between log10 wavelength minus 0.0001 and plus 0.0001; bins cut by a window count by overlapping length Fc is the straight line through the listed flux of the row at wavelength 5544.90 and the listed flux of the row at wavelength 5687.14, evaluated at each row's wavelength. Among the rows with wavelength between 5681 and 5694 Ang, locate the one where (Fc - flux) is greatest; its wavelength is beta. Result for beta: 5687.14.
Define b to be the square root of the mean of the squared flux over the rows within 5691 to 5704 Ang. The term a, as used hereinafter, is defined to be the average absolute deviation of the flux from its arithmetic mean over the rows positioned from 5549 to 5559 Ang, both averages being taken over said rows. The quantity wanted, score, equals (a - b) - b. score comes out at -13.9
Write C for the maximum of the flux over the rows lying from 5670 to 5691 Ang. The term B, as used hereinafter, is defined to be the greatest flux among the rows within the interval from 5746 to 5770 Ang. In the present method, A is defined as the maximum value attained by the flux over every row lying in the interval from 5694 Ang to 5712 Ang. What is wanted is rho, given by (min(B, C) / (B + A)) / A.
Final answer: 0.0634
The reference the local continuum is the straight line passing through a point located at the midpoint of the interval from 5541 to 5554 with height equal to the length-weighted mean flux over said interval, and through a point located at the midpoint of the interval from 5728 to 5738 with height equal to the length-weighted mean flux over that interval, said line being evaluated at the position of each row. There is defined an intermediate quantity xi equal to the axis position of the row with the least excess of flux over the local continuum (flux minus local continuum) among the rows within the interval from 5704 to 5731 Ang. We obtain 5708.13 Ang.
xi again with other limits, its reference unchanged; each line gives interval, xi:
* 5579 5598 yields 5580.77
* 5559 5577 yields 5565.37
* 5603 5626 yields 5606.53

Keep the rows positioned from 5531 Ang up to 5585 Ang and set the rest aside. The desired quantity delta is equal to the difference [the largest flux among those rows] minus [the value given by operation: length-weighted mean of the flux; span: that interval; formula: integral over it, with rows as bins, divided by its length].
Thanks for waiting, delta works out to 0.570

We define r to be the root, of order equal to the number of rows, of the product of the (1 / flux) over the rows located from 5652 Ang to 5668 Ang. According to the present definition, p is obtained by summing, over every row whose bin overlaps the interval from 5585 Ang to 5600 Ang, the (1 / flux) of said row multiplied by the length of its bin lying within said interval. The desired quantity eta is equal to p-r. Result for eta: 2.27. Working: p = 2.42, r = 0.154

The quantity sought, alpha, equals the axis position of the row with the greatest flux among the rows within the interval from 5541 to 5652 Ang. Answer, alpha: 5627.22 Ang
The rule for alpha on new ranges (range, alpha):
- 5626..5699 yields 5692.38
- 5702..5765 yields 5750.35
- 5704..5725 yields 5723.93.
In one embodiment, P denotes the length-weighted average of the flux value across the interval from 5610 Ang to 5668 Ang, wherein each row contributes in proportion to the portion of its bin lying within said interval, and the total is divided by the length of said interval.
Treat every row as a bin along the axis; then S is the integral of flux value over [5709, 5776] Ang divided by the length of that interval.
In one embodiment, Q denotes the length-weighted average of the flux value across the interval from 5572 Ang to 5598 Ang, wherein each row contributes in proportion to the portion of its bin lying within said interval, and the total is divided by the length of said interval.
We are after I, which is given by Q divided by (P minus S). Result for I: -25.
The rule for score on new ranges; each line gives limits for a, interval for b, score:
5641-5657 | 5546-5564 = -13.1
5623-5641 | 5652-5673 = -12.6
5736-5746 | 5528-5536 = -12.9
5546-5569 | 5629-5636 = -13.4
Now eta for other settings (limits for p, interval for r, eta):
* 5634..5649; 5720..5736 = 2.18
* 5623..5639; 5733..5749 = 2.27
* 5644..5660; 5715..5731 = 2.31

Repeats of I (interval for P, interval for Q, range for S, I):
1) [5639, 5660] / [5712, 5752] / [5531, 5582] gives -327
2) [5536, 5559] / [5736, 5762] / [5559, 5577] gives 21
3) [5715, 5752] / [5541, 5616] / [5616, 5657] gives 28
